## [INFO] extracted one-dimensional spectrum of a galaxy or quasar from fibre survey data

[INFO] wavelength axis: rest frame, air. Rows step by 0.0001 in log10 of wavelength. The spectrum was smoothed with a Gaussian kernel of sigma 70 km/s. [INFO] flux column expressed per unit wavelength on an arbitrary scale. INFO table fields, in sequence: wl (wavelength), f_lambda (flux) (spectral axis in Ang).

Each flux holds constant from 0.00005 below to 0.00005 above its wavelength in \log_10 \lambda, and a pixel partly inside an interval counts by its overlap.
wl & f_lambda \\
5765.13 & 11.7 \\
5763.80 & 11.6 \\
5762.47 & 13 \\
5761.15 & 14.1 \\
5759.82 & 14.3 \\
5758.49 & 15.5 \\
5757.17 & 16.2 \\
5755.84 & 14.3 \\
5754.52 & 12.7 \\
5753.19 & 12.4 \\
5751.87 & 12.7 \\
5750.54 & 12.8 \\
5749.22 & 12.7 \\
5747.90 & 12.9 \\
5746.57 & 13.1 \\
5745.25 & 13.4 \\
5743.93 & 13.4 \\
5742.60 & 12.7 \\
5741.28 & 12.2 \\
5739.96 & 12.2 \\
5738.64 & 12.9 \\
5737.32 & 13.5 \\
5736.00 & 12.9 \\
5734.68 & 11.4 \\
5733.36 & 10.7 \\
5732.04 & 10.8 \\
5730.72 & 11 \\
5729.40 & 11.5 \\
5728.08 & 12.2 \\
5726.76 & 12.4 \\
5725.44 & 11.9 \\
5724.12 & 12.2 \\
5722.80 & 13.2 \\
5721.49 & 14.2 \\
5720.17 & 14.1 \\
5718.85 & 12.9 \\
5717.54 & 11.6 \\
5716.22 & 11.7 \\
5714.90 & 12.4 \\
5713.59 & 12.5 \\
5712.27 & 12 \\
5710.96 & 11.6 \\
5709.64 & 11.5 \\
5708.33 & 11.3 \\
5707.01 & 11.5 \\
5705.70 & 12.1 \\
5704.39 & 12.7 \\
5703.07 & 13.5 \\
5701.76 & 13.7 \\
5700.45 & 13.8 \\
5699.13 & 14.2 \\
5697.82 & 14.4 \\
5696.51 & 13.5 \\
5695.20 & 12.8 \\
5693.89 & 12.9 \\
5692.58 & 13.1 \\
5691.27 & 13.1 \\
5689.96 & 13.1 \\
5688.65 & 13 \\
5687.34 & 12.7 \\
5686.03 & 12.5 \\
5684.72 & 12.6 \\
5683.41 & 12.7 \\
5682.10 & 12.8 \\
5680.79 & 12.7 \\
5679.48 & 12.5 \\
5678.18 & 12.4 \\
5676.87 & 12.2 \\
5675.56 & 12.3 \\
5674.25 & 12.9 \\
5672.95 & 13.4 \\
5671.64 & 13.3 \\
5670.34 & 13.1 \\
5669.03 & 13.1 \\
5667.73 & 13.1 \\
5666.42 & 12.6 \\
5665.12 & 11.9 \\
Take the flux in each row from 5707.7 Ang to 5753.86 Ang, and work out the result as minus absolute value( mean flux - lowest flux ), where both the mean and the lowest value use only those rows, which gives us -1.7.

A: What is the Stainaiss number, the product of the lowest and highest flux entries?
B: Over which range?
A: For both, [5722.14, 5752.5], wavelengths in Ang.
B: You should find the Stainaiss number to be 144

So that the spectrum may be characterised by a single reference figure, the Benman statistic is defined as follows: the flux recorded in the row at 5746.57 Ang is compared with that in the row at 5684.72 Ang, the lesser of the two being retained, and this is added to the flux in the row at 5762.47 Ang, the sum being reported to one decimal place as 25.6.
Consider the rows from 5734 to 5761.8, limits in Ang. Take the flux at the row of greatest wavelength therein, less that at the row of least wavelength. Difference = 2.7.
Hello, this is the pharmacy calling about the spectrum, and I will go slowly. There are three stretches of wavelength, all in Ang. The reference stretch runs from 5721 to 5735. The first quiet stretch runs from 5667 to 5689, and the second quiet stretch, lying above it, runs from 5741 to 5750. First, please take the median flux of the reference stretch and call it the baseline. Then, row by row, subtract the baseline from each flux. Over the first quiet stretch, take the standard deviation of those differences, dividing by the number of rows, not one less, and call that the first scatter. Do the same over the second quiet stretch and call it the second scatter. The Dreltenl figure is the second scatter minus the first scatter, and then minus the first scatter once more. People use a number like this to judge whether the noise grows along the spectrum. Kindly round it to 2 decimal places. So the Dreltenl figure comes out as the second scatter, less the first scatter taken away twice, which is -0.28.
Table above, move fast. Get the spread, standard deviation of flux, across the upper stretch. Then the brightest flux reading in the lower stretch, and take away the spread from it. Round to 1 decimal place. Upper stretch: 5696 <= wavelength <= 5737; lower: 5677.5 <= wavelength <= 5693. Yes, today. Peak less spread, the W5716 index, 12.0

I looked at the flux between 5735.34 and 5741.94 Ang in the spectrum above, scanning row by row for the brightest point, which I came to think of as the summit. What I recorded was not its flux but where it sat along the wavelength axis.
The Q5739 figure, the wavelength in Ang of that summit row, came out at 5737.32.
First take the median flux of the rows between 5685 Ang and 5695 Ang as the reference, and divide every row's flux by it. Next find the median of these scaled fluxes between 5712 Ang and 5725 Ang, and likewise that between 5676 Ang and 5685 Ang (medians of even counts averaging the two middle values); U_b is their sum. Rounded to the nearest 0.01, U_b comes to 1.93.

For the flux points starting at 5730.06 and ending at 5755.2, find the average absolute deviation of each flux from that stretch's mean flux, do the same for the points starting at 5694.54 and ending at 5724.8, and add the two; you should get 1.54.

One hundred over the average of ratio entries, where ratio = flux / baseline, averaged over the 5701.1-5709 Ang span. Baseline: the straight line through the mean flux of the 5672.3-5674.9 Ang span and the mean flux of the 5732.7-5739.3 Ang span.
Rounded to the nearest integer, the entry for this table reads 102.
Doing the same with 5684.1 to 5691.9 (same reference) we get 101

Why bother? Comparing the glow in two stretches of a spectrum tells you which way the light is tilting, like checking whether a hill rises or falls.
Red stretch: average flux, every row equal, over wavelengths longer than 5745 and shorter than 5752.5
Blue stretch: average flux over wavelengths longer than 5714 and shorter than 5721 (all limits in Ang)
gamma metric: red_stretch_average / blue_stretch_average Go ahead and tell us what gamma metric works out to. 1.03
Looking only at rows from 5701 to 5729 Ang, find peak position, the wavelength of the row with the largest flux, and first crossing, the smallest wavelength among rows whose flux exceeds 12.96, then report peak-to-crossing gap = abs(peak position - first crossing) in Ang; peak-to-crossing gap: 19.7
